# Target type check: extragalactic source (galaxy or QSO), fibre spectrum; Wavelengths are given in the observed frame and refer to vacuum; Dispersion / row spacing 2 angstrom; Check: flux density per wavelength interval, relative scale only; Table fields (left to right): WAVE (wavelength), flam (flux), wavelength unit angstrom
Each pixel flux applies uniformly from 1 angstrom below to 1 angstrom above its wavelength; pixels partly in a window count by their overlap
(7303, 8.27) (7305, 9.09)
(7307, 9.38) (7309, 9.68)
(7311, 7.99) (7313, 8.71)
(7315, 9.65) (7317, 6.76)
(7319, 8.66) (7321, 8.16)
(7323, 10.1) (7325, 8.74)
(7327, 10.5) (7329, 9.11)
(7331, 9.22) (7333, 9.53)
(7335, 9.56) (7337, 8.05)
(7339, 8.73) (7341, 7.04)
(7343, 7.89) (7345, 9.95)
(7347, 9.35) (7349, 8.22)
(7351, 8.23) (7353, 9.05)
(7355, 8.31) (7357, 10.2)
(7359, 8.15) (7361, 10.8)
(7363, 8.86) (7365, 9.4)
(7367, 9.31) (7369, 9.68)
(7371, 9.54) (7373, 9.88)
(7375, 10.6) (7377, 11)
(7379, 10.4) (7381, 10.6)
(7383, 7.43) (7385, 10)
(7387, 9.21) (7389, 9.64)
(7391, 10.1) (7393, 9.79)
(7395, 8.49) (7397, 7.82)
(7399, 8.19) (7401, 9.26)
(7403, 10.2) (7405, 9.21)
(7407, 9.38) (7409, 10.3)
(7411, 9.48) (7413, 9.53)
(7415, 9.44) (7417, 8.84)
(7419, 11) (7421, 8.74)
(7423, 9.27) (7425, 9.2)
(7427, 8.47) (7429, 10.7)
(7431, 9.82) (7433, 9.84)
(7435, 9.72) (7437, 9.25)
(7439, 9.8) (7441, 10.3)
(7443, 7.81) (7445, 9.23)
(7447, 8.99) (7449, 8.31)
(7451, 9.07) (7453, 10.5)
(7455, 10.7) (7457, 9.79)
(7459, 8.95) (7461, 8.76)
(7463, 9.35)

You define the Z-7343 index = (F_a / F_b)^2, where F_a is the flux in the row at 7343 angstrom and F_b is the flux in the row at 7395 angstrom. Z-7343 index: 0.86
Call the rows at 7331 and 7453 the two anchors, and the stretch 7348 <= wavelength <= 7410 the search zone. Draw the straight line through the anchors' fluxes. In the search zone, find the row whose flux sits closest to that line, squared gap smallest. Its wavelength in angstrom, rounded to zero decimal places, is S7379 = 7369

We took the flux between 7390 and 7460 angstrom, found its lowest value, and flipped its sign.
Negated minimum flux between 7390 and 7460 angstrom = -7.8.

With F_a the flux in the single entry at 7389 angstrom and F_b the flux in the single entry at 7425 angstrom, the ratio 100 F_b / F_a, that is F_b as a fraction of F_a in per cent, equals 95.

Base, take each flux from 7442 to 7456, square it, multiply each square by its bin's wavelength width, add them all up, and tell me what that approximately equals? 1206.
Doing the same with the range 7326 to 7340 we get 1203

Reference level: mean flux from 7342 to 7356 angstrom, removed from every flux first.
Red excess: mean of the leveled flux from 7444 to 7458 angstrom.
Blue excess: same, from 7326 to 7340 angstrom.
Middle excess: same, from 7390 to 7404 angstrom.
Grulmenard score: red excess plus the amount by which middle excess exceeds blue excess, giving 0.68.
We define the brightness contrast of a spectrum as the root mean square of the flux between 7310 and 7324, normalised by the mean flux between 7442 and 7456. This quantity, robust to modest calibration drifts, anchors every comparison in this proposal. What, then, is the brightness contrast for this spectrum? 0.936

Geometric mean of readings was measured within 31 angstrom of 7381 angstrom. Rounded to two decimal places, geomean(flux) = 9.39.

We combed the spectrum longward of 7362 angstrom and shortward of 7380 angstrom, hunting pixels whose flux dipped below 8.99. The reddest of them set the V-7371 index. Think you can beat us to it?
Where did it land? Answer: 7363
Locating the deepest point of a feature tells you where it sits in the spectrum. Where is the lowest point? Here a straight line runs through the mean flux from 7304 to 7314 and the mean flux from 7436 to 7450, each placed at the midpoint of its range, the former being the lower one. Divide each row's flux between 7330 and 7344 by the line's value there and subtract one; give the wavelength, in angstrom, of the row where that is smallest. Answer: 7341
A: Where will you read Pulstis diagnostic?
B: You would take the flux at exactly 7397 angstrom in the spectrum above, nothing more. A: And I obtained 7.82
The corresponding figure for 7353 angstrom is 9.05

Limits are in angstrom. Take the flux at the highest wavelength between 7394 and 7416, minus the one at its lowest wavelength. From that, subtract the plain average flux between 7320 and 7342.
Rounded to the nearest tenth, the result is -8.0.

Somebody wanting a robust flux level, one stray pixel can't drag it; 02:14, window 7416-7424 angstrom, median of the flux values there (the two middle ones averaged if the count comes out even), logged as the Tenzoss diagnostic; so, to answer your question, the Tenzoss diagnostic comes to 9.1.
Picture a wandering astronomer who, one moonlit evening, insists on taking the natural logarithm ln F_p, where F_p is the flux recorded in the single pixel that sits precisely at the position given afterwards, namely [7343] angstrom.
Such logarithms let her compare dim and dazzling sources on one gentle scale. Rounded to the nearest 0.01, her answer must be 2.07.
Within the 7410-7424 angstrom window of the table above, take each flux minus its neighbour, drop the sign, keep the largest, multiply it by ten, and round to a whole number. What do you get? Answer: 23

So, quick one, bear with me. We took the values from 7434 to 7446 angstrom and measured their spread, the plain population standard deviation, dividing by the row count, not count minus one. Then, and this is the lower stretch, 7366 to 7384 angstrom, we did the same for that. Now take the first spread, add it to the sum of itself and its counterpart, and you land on 2.56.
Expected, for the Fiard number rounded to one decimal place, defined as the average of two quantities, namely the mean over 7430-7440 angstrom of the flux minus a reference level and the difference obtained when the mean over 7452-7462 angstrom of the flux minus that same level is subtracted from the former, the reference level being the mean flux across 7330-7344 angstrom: 0.5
